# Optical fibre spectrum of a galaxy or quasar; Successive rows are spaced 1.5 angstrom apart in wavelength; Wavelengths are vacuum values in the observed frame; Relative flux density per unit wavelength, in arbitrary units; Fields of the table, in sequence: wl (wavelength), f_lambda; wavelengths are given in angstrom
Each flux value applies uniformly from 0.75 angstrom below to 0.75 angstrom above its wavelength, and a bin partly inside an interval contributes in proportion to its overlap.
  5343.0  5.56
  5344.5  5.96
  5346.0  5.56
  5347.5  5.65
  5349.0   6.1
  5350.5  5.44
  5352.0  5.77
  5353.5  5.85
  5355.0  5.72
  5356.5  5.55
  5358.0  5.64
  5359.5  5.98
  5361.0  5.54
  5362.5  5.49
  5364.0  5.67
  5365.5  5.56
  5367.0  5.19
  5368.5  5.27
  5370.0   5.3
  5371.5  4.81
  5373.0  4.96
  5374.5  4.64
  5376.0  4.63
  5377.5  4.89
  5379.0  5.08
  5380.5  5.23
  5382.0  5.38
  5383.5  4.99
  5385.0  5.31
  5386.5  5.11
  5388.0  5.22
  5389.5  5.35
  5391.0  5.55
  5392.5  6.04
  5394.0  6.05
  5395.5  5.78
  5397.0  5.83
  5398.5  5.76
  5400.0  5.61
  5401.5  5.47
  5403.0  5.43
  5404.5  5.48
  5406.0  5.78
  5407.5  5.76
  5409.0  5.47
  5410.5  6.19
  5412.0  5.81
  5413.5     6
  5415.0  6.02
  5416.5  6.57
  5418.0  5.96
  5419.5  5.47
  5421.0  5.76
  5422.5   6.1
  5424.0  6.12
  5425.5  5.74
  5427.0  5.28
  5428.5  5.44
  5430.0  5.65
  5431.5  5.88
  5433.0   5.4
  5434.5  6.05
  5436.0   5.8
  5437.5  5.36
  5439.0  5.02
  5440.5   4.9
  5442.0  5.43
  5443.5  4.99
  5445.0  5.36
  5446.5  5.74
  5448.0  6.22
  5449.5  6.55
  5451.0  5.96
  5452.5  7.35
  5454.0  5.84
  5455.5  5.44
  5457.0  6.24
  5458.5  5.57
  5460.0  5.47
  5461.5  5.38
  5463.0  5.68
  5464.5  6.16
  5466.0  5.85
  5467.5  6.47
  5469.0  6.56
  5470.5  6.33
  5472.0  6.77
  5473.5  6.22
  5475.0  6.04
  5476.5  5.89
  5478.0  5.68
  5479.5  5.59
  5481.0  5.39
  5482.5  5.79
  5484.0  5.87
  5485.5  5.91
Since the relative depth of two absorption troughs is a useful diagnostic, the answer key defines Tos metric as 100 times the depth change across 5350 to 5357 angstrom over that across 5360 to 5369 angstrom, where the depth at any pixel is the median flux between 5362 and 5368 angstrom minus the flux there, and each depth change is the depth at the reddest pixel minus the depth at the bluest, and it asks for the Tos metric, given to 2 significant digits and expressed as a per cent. -41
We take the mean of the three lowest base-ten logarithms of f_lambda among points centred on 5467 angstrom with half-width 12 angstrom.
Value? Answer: 0.735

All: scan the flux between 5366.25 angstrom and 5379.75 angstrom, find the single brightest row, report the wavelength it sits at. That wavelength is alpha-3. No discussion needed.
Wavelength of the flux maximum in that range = 5370.0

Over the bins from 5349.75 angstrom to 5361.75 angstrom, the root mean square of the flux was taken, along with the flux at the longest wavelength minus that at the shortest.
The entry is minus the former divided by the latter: -57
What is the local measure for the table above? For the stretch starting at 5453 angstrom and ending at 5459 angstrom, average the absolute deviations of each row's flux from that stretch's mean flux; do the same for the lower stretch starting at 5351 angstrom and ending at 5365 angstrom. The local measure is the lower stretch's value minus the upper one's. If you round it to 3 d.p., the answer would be -0.143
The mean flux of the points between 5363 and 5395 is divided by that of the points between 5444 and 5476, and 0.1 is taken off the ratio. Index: 0.77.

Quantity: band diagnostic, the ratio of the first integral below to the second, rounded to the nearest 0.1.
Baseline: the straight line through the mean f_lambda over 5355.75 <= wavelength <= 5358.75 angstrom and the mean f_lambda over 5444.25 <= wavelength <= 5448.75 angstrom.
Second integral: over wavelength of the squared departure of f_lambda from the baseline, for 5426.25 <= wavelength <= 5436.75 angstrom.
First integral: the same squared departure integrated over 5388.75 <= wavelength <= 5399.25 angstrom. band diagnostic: 0.8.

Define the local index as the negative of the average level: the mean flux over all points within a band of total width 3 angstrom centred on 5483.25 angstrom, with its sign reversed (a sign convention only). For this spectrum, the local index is -5.83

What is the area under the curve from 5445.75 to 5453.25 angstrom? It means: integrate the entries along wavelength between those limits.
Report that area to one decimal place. 47.7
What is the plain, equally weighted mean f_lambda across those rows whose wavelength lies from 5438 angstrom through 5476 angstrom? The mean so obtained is 5.9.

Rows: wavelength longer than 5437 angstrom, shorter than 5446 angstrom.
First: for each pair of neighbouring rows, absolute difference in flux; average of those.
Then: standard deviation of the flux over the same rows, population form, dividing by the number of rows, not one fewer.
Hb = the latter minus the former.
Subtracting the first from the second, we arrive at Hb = -0.15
